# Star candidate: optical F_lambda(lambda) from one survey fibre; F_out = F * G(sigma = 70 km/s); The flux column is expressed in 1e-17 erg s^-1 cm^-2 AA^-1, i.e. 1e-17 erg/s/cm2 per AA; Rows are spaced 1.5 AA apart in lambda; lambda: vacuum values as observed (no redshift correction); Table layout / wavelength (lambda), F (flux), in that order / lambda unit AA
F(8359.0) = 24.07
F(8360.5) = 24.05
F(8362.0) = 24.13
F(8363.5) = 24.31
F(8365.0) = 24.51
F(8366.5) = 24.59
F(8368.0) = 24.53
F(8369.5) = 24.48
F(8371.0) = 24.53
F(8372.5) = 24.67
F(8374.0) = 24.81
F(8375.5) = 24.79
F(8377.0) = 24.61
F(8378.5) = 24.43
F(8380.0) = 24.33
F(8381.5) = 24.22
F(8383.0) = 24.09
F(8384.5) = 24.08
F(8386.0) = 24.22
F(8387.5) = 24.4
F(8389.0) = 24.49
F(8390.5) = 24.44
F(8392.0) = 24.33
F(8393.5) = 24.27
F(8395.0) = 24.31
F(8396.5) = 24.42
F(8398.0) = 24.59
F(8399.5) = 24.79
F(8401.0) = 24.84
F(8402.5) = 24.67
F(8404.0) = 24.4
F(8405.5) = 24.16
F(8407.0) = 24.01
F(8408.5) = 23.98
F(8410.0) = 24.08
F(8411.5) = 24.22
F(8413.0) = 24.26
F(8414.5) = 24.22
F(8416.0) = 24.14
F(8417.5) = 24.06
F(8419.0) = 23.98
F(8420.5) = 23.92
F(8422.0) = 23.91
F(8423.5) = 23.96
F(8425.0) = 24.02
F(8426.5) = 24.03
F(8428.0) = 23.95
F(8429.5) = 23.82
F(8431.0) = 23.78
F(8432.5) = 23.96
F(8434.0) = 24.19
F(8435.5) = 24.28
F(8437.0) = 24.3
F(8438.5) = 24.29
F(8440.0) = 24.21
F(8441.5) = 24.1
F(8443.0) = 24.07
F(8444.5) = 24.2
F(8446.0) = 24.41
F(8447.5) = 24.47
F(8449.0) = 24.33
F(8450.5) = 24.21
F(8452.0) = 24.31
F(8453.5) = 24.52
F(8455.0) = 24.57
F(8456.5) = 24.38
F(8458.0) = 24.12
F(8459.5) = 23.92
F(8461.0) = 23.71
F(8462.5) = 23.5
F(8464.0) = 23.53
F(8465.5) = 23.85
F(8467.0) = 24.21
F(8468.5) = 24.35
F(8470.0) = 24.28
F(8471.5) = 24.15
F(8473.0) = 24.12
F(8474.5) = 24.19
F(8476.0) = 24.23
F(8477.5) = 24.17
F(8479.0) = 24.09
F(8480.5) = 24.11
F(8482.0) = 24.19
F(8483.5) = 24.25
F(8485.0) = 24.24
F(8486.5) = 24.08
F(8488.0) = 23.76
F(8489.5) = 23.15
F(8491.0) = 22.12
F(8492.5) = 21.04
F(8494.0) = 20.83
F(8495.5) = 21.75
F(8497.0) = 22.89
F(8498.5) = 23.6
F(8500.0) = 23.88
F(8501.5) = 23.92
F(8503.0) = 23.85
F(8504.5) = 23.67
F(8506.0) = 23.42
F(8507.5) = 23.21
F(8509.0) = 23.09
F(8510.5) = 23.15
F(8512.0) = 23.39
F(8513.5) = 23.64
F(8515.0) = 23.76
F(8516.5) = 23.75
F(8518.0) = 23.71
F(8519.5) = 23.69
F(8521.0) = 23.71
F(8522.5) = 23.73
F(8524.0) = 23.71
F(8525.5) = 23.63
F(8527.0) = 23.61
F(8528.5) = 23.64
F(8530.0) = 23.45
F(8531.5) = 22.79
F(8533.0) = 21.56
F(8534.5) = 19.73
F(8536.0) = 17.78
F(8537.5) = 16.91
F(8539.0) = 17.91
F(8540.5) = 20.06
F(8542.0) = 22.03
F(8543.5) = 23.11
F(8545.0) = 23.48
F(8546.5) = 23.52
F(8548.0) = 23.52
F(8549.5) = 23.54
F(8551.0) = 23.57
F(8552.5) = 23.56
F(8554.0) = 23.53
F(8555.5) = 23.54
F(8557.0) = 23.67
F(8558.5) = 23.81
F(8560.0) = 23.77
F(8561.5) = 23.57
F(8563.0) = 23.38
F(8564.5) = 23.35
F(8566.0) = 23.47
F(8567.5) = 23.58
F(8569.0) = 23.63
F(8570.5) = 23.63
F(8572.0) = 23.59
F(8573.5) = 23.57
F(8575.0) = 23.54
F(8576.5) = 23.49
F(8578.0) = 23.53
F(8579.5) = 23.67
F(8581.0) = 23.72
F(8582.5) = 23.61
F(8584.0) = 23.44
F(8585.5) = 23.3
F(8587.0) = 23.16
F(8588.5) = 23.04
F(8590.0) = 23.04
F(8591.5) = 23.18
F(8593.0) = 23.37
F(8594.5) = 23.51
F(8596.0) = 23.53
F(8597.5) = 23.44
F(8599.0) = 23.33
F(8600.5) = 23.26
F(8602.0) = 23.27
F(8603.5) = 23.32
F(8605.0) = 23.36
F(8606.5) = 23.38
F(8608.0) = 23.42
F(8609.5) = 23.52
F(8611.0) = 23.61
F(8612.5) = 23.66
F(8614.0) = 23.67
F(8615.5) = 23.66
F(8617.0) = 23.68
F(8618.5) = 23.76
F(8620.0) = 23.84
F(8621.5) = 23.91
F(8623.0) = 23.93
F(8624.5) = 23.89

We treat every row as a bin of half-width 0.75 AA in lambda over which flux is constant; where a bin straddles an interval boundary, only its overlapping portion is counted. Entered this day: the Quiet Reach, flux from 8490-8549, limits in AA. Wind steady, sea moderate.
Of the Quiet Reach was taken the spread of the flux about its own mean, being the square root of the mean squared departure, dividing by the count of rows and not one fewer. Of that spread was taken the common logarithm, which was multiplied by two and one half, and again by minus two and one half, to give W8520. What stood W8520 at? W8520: -1.6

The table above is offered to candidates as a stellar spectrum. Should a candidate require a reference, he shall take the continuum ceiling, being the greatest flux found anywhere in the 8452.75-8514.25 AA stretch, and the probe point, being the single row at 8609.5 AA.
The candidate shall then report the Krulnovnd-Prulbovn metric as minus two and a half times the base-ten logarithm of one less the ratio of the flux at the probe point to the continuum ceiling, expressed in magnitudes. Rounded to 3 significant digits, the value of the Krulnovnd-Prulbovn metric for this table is 3.42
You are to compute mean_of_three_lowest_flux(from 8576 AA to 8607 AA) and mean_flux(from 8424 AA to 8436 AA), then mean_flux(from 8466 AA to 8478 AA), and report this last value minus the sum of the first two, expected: -22.9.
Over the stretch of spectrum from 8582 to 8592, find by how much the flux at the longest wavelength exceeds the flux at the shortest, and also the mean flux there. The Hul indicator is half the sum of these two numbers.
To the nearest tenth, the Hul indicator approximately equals 11.4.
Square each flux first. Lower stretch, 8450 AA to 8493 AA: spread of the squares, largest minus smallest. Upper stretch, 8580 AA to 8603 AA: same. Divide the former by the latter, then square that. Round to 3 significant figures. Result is 25.6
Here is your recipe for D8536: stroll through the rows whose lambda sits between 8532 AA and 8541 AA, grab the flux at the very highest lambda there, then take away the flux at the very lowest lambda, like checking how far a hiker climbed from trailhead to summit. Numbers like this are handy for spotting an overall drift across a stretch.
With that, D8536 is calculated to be -1.5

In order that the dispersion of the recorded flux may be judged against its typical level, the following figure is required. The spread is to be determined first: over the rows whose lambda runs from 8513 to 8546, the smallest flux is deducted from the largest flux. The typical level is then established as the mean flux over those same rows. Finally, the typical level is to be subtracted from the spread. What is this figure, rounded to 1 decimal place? -15.4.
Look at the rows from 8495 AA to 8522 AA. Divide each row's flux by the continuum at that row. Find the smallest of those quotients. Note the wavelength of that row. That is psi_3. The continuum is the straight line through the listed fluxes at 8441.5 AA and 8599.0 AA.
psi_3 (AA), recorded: 8495.5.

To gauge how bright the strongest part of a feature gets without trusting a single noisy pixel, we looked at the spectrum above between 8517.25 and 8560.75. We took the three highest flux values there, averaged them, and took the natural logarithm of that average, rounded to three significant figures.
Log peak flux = 3.17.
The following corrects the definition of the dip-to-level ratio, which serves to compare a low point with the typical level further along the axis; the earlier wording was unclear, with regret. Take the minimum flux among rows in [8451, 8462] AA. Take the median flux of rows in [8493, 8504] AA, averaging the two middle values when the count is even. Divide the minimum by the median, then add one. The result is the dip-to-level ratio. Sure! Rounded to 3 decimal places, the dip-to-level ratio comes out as 2.005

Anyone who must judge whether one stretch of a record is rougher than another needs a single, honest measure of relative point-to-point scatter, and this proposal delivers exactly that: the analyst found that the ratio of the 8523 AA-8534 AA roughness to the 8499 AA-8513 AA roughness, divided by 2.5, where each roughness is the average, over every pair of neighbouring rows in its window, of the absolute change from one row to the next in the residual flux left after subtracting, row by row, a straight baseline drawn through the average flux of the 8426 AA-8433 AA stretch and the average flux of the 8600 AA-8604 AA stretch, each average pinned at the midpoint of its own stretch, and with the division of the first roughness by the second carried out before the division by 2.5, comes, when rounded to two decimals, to 1.01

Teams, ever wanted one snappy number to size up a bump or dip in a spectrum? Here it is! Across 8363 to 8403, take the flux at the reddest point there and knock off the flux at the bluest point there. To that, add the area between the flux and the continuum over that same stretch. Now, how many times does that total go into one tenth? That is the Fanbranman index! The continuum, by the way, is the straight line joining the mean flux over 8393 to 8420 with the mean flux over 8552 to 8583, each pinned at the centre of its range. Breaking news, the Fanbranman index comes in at 0.03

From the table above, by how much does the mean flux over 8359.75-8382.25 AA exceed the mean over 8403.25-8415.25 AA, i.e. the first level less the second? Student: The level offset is 0.3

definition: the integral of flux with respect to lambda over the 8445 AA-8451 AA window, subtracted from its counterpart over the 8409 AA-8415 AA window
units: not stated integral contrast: -1.0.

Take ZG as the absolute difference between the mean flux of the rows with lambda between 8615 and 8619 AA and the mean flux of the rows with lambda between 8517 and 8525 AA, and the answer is 0.01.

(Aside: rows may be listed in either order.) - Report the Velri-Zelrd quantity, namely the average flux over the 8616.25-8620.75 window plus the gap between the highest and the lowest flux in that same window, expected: 23.9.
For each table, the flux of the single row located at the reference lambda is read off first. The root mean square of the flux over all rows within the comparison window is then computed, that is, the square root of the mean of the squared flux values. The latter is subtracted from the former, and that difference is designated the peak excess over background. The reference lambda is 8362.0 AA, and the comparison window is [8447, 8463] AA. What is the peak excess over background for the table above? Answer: -0.1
